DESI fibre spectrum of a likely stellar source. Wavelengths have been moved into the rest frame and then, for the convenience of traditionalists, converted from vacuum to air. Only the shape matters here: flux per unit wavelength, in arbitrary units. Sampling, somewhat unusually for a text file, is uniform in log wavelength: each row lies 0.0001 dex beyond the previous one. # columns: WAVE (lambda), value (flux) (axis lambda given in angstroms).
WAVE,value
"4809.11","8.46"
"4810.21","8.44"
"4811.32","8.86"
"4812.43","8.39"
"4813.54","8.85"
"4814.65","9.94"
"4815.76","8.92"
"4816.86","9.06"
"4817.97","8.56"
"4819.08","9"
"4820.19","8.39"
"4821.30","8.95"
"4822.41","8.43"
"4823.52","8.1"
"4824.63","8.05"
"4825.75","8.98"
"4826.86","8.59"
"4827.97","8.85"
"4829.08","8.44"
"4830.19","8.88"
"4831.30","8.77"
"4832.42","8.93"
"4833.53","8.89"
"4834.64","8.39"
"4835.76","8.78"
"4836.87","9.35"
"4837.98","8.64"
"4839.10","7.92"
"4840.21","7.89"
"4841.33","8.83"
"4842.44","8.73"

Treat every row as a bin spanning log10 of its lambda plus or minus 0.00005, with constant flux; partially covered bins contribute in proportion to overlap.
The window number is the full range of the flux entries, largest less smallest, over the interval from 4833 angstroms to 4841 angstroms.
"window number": 1.5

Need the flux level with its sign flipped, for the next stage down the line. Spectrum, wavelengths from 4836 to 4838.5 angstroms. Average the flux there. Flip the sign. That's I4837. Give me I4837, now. -9.00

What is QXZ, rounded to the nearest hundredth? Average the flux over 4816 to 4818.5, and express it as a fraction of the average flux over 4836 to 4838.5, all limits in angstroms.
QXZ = 0.98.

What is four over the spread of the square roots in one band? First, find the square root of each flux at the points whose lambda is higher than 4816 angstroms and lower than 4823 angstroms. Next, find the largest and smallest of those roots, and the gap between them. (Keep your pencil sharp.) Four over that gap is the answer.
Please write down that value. 35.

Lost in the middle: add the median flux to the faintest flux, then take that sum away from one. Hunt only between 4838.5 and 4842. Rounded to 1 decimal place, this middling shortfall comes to -14.8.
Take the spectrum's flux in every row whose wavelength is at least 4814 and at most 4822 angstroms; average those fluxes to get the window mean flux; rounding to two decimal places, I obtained 8.97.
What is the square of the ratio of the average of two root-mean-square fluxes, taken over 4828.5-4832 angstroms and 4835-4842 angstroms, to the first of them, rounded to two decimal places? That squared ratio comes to 0.99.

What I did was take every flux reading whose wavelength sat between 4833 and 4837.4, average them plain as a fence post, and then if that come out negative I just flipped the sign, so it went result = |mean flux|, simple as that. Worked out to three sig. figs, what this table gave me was 8.85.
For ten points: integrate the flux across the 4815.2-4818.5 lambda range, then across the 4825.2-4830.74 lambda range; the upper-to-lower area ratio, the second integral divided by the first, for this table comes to 1.7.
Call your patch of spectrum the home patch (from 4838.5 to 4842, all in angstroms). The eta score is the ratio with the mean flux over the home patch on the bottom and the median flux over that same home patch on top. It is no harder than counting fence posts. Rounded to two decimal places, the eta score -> 0.96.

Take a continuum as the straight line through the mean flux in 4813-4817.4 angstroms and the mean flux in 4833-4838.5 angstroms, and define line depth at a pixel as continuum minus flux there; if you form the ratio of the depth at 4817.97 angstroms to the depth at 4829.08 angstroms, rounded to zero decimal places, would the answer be 1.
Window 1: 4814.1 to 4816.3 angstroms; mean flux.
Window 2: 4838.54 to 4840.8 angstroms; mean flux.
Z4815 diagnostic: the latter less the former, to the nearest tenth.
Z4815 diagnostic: -1.5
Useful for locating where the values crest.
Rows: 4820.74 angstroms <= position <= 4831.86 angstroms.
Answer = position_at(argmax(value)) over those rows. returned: 4825.75 angstroms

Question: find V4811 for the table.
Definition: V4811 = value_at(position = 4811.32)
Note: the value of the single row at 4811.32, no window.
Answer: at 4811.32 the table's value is 8.86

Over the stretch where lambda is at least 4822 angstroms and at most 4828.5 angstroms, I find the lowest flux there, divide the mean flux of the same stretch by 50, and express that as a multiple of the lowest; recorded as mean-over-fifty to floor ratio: 0.0211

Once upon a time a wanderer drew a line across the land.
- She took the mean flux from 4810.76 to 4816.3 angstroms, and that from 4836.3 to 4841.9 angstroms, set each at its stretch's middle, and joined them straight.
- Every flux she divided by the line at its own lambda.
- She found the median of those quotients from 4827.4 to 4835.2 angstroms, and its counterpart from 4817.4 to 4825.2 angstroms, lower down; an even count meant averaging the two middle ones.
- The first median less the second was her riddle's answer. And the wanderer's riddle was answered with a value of 0.059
